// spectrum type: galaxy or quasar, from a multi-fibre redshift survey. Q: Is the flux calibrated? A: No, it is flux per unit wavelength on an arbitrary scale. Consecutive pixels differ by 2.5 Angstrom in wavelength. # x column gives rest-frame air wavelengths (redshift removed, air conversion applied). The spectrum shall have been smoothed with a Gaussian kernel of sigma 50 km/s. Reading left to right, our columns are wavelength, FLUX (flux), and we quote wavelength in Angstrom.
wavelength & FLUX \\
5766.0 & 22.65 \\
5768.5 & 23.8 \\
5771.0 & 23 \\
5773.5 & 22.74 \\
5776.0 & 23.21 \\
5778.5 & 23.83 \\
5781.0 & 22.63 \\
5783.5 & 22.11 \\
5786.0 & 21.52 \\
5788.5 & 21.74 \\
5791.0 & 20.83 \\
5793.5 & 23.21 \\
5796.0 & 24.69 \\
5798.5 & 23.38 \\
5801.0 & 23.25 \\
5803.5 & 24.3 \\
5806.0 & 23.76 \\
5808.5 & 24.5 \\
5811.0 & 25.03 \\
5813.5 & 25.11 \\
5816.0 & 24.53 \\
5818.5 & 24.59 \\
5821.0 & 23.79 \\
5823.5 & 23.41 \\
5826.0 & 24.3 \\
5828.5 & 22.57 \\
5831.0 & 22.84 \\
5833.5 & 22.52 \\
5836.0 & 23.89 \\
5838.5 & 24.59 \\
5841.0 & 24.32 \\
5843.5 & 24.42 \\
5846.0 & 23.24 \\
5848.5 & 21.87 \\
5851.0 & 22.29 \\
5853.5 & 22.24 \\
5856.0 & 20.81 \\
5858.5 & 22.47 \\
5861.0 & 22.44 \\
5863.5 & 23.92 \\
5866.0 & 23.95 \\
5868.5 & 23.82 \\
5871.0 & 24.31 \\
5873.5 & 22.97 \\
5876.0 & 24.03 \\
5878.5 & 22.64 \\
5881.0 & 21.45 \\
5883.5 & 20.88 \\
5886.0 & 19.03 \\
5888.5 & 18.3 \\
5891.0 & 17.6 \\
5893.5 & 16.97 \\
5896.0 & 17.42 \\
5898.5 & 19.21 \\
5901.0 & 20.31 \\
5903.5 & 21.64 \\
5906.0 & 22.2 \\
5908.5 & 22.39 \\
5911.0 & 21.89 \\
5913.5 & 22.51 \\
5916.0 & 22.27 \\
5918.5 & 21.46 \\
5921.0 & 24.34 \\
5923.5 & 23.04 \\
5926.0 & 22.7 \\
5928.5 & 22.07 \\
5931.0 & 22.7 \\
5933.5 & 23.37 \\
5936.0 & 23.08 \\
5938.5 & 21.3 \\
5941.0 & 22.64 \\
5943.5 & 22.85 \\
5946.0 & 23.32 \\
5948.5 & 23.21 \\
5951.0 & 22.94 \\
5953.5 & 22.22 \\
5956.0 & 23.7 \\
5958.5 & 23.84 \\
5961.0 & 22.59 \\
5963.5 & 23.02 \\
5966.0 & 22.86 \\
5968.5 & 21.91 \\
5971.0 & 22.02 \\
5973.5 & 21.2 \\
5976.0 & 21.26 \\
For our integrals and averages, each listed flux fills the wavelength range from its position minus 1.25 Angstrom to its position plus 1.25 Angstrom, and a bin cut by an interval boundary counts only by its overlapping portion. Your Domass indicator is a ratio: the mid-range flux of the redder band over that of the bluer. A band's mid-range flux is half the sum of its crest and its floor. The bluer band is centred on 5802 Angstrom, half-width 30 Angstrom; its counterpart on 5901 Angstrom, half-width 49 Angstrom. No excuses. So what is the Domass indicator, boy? 0.90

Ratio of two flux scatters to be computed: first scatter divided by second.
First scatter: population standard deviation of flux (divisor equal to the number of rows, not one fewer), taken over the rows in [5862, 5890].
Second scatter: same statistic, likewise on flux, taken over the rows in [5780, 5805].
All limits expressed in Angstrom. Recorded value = 1.72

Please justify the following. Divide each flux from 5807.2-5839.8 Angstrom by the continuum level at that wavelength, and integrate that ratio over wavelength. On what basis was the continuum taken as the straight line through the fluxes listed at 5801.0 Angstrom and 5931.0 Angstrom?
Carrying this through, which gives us 34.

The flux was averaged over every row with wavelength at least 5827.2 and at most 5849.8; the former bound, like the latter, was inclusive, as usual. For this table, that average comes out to 23.4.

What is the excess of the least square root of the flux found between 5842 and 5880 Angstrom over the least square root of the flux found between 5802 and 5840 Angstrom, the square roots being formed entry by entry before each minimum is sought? -0.2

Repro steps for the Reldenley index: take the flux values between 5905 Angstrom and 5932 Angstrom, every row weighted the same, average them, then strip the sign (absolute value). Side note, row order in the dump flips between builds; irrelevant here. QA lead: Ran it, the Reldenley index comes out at 22.5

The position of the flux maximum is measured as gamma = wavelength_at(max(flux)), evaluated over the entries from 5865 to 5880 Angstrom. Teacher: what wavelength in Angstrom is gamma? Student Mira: 5871.0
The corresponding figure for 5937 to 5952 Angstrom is 5946.0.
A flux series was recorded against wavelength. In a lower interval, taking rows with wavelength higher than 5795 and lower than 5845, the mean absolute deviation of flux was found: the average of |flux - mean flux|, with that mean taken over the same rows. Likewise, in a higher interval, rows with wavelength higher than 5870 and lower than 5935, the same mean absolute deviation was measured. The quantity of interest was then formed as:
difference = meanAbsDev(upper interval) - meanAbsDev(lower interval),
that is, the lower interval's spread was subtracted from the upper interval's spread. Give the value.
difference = 1.0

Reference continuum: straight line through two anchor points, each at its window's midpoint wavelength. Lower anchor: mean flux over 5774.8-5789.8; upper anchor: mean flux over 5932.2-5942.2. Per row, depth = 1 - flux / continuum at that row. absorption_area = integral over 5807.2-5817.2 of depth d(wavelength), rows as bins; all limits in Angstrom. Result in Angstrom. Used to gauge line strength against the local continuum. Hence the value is -1.0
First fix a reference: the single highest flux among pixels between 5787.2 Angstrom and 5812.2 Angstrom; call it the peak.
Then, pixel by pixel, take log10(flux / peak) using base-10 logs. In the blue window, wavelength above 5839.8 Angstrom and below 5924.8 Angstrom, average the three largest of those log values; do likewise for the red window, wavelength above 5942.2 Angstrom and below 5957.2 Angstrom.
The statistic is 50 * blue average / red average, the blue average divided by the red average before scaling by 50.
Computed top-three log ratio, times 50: 20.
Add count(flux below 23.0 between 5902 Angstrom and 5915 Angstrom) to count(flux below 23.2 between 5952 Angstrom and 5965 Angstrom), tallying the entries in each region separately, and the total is 8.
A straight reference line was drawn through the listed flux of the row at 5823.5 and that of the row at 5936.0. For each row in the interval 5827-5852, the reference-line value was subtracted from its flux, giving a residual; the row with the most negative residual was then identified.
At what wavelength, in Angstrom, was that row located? 5848.5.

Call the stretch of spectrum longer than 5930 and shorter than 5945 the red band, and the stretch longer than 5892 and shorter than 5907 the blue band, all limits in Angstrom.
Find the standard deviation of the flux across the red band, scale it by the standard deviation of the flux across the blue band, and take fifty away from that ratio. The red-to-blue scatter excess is -49.7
